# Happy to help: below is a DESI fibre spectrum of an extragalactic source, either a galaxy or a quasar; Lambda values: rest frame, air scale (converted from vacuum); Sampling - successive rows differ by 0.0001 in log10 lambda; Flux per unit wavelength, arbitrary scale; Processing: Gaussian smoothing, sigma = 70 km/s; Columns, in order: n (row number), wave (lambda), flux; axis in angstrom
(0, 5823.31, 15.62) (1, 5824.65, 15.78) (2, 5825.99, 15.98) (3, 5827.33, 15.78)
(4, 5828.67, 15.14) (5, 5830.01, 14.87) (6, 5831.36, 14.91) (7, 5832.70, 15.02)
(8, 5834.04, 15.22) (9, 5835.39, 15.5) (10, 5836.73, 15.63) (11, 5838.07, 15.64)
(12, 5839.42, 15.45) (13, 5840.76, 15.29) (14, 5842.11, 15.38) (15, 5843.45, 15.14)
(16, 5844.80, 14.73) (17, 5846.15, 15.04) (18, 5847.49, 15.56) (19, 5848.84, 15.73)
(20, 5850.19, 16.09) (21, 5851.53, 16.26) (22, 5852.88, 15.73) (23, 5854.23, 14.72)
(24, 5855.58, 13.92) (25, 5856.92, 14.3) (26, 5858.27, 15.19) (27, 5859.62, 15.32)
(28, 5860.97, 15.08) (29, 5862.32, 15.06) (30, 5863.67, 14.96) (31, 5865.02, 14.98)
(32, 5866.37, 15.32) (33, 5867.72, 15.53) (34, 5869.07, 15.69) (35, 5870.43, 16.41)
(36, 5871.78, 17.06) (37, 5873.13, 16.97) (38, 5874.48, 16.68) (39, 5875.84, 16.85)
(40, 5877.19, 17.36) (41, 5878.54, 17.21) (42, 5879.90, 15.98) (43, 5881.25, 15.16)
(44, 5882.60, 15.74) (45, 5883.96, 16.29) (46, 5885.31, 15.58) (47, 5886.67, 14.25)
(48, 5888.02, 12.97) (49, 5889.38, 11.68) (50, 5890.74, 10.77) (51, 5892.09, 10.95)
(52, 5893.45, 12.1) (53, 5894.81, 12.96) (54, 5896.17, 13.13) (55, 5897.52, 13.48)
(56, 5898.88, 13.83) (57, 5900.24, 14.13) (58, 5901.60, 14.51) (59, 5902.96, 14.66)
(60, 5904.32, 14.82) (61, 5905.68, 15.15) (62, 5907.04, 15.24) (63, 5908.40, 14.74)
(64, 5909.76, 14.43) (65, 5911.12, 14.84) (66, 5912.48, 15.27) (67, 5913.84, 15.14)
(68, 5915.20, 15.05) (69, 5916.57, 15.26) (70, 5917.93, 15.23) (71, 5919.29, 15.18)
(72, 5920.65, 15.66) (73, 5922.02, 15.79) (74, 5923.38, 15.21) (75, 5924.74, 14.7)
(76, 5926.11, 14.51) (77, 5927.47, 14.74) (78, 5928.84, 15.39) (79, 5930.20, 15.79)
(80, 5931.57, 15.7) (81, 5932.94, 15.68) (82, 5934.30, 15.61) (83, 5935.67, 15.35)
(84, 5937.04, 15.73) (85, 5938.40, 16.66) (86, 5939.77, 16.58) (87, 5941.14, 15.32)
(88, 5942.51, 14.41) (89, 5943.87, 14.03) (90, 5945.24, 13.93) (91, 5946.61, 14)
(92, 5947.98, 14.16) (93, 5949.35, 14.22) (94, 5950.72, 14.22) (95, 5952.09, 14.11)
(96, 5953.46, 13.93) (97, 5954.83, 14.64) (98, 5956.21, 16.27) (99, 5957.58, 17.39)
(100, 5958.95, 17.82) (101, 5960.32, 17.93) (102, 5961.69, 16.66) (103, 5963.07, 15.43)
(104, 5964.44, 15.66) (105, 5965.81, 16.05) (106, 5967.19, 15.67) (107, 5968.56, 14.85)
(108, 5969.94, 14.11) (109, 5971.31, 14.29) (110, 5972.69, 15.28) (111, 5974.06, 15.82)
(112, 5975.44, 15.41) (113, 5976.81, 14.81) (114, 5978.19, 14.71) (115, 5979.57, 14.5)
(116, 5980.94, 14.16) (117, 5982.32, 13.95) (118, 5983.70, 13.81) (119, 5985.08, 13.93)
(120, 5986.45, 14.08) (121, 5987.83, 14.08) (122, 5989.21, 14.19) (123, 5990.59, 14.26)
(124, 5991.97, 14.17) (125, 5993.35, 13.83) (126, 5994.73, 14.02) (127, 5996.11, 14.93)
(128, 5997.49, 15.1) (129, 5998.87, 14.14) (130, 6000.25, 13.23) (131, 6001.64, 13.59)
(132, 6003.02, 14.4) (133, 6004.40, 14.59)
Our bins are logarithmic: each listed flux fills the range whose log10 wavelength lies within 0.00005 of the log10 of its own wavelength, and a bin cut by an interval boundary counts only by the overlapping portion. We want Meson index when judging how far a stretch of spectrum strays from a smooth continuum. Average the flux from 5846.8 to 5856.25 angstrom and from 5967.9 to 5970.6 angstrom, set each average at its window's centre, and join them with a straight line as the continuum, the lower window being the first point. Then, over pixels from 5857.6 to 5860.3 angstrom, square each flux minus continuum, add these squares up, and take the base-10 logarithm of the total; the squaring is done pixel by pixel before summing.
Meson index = -1.4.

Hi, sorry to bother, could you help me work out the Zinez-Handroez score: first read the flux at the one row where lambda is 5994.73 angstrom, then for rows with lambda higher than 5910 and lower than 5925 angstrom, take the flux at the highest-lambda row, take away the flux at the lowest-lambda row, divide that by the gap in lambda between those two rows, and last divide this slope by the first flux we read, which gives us -0.0007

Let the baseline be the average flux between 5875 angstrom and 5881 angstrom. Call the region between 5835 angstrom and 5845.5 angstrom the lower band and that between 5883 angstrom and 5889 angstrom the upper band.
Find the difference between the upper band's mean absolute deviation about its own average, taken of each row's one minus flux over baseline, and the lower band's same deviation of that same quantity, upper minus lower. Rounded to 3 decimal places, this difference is 0.056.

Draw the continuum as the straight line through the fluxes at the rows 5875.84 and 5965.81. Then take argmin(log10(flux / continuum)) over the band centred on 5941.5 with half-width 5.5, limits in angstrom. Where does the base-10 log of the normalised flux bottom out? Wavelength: 5945.24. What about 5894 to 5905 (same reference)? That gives 5894.81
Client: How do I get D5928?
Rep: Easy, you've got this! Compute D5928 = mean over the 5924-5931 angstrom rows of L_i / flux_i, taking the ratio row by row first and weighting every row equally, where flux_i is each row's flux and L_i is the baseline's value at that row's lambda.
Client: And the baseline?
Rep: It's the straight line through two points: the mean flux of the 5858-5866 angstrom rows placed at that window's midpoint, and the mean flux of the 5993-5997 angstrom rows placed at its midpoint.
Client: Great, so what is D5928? 0.98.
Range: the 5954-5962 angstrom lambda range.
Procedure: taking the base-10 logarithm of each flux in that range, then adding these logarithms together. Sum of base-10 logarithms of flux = 7.34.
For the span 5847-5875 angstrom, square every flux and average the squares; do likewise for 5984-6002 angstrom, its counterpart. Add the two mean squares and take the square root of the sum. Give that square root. 21.0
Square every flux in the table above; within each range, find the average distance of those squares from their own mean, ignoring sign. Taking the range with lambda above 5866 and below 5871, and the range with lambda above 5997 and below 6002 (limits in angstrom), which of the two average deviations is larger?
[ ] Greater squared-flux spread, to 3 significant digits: 17.1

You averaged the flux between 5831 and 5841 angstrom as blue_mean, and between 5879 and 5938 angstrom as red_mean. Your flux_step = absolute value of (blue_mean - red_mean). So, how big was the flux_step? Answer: 0.7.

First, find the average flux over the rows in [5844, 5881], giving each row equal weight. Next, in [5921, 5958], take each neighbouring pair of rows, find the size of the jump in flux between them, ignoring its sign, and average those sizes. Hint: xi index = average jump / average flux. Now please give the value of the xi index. 0.027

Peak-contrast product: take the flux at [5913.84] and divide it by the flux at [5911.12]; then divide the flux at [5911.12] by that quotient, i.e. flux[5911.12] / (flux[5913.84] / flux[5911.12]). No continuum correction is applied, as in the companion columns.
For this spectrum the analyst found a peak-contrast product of 14.5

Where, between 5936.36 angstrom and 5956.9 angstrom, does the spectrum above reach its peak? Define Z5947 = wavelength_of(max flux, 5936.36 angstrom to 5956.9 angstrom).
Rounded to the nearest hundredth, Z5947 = 5938.40 angstrom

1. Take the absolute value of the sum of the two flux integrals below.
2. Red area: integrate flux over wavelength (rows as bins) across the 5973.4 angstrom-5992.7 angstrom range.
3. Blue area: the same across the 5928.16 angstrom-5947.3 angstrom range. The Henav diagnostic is 571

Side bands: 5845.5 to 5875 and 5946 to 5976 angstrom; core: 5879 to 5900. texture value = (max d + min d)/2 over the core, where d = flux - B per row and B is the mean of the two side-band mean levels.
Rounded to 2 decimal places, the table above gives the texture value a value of -1.91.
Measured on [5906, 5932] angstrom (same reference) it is -0.33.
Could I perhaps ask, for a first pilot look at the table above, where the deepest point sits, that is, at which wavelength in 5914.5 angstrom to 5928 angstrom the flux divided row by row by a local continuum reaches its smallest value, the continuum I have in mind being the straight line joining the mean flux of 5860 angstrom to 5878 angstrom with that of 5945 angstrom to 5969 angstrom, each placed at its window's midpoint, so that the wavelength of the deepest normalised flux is 5926.11 angstrom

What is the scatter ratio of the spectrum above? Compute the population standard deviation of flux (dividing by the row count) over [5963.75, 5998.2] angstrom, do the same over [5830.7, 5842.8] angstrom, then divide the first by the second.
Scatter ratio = 2.8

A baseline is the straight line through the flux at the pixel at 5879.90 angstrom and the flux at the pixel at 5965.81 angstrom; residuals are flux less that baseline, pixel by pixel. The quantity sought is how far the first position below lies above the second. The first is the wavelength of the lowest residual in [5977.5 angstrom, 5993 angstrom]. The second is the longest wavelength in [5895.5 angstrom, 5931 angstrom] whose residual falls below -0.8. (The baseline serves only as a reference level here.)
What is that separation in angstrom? 56.2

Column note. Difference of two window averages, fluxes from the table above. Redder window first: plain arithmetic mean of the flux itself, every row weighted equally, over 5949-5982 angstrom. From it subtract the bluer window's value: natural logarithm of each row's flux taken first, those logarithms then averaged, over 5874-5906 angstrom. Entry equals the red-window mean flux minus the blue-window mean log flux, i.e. 12.7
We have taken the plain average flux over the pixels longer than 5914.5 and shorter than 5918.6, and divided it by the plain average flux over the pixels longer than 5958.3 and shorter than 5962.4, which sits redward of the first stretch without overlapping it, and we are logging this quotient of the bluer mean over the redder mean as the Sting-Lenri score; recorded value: 0.87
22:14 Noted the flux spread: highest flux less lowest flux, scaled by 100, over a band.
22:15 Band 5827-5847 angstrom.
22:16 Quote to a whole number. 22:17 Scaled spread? 105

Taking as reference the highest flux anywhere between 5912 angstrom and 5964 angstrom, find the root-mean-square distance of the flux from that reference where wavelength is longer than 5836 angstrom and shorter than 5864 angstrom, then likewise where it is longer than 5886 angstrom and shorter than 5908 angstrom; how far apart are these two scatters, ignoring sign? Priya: 2.0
